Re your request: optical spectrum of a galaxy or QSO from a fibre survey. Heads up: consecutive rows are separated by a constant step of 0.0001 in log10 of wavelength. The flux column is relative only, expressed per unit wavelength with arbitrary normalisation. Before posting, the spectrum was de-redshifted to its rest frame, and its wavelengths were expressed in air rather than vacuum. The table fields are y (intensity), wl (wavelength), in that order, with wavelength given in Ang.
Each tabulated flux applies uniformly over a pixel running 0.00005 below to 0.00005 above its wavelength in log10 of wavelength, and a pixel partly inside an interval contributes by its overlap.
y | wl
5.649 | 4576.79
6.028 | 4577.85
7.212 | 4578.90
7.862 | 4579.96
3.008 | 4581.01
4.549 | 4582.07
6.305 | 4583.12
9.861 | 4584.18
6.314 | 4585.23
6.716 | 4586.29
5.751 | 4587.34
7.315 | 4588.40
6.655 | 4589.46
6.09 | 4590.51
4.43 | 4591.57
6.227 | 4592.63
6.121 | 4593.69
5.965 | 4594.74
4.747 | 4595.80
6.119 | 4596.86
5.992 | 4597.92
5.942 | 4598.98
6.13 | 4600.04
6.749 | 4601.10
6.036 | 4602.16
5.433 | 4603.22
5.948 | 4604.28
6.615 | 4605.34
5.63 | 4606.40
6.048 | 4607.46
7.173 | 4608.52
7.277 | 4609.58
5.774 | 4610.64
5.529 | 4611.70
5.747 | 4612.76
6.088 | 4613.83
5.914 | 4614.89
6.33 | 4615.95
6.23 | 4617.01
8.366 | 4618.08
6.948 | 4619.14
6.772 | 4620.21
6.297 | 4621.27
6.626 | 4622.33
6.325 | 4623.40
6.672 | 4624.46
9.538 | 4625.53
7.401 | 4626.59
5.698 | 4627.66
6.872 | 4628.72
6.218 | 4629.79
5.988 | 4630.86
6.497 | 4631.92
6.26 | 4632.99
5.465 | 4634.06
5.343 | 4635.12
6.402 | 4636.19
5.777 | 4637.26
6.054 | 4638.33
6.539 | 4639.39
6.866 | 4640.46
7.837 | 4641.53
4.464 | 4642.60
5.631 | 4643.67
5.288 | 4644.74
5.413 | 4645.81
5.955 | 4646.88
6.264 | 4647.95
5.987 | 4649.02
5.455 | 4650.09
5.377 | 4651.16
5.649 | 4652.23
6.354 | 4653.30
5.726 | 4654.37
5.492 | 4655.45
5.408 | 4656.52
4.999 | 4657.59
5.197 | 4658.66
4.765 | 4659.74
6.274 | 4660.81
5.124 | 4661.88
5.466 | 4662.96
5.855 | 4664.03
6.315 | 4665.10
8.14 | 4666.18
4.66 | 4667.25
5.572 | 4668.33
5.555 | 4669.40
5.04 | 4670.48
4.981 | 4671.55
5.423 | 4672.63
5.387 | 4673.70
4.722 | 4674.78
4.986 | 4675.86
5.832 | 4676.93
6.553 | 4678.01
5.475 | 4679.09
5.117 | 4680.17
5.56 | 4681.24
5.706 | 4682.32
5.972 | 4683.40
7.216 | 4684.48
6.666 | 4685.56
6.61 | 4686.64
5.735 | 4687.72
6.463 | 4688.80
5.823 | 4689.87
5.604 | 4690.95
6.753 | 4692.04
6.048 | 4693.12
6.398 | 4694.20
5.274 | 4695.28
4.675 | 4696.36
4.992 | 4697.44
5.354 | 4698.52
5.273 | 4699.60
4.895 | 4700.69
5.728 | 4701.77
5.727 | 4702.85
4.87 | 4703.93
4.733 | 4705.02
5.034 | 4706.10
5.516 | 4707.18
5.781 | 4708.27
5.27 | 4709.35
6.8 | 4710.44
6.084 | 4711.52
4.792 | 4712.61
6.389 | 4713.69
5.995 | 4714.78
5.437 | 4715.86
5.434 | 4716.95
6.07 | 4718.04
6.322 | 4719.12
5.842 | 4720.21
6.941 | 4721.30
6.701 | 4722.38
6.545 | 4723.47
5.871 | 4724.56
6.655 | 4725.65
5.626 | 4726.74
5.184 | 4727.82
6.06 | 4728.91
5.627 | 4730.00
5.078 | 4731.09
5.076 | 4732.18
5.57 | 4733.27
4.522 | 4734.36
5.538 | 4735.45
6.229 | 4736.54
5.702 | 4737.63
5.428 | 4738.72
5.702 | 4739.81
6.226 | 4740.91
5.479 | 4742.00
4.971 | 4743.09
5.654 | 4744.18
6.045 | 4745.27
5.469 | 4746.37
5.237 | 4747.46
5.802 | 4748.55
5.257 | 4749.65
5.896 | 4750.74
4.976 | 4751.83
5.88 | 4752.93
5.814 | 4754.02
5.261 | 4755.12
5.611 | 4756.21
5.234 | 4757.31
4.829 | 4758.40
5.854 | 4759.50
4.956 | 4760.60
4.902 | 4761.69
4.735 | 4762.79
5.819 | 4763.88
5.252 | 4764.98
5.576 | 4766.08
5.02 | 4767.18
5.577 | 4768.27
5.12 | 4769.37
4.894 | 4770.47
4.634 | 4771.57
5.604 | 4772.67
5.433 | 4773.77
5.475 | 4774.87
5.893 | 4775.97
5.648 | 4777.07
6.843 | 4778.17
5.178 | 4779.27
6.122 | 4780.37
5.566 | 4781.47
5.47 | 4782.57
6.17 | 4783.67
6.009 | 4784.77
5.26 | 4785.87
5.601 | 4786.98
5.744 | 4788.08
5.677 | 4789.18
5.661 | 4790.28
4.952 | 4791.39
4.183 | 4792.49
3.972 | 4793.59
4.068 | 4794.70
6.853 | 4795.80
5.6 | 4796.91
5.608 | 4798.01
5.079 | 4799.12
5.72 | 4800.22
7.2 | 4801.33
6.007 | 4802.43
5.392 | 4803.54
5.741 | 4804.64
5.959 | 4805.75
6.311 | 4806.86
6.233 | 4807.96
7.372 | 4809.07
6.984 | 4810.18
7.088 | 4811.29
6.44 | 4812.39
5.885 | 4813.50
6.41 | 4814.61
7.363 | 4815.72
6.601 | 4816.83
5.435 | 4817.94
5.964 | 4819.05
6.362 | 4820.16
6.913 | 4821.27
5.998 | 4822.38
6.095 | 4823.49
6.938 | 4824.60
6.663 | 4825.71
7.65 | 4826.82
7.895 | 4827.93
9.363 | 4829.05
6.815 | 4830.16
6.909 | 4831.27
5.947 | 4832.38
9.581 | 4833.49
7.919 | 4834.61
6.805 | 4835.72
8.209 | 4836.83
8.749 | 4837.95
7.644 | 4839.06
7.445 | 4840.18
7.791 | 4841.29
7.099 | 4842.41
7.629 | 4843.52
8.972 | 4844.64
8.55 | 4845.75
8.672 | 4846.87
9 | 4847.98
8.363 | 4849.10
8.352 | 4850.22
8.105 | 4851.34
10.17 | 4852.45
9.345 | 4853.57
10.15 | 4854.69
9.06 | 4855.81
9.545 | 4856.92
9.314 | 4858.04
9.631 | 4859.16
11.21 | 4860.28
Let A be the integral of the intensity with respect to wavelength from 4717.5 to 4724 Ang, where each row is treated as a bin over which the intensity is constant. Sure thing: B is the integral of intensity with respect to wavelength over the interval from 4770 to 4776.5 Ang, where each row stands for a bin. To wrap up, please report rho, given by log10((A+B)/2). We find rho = 1.58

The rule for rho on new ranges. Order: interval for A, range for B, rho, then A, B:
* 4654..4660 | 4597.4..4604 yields 1.55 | 32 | 39.9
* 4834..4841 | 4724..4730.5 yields 1.67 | 55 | 38.0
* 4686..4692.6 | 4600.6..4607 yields 1.60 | 41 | 38.8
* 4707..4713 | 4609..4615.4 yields 1.56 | 34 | 38.8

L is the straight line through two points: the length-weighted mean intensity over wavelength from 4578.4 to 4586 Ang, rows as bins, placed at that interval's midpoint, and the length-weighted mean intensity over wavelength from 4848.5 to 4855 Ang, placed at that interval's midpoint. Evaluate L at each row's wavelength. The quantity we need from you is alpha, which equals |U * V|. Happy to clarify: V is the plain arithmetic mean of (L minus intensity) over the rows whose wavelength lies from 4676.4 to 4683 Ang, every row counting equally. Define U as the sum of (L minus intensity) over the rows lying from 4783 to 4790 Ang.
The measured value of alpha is 27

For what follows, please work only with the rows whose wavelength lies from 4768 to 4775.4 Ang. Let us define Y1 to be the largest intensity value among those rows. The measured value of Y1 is 5.604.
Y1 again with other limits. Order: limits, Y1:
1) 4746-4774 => 5.896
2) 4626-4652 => 7.837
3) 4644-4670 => 8.14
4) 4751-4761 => 5.88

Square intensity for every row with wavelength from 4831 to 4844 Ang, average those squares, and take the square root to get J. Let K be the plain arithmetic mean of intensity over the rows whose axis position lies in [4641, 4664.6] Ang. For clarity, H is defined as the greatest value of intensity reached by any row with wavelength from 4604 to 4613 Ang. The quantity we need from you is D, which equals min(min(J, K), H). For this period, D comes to 5.64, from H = 7.277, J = 7.7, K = 5.64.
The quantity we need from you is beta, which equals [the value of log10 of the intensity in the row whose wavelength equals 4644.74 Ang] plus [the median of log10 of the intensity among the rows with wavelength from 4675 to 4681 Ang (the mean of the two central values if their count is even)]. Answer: 1.46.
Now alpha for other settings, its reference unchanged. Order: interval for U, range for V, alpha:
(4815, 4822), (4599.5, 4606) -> 7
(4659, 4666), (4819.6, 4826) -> 21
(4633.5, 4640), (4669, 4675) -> 13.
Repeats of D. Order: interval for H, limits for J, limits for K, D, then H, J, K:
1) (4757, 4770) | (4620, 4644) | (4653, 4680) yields 5.57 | 5.854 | 6.5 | 5.57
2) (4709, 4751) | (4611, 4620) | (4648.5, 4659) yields 5.56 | 6.941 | 6.4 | 5.56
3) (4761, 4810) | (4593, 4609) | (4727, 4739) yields 5.46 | 7.372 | 6.1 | 5.46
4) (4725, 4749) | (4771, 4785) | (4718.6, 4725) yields 5.72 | 6.655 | 5.7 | 6.37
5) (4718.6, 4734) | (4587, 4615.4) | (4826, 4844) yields 6.09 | 6.941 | 6.1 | 7.72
